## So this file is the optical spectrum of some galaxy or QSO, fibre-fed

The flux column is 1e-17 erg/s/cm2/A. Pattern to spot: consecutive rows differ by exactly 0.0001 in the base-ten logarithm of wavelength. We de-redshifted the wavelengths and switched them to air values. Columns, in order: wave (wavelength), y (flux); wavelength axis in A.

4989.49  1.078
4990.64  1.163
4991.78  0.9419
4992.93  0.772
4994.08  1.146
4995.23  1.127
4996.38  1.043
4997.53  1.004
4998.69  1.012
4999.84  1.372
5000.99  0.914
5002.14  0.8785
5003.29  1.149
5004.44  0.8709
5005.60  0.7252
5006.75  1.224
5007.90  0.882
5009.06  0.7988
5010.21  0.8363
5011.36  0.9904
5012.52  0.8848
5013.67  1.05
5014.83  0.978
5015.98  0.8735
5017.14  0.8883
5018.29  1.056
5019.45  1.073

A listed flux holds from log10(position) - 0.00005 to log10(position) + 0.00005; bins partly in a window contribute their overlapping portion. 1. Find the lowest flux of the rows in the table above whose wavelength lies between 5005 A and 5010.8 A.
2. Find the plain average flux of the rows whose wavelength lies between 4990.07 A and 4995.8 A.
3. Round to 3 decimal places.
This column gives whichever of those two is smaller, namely 0.725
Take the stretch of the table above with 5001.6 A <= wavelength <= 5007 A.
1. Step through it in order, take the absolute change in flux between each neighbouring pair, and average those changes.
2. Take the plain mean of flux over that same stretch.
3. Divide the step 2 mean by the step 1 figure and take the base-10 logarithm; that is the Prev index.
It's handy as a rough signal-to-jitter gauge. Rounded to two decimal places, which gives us 0.51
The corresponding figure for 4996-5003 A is 0.76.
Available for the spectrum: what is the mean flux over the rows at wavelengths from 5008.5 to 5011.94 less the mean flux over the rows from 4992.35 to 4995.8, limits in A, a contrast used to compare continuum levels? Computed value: -0.14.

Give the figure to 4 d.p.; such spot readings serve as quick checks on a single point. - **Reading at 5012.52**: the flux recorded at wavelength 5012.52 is 0.8848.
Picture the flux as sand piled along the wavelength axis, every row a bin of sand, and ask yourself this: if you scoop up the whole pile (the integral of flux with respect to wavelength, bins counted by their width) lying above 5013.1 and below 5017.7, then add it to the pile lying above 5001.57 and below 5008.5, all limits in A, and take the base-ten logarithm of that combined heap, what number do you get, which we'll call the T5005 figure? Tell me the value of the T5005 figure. 1.04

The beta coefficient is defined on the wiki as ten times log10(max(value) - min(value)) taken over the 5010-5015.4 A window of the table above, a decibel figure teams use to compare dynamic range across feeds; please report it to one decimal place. -6.7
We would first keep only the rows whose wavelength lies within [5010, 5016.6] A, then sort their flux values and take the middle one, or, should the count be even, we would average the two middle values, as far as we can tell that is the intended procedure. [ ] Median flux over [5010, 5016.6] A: 0.93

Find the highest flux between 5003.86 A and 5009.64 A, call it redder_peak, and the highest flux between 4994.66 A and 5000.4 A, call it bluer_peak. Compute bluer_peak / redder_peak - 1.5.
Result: -0.379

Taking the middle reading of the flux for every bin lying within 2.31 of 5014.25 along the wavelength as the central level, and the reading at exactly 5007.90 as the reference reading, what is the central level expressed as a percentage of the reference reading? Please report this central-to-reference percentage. 106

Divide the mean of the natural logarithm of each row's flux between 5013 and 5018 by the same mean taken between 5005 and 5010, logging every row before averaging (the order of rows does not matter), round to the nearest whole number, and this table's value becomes 0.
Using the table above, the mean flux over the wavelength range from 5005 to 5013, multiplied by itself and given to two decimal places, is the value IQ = 0.82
